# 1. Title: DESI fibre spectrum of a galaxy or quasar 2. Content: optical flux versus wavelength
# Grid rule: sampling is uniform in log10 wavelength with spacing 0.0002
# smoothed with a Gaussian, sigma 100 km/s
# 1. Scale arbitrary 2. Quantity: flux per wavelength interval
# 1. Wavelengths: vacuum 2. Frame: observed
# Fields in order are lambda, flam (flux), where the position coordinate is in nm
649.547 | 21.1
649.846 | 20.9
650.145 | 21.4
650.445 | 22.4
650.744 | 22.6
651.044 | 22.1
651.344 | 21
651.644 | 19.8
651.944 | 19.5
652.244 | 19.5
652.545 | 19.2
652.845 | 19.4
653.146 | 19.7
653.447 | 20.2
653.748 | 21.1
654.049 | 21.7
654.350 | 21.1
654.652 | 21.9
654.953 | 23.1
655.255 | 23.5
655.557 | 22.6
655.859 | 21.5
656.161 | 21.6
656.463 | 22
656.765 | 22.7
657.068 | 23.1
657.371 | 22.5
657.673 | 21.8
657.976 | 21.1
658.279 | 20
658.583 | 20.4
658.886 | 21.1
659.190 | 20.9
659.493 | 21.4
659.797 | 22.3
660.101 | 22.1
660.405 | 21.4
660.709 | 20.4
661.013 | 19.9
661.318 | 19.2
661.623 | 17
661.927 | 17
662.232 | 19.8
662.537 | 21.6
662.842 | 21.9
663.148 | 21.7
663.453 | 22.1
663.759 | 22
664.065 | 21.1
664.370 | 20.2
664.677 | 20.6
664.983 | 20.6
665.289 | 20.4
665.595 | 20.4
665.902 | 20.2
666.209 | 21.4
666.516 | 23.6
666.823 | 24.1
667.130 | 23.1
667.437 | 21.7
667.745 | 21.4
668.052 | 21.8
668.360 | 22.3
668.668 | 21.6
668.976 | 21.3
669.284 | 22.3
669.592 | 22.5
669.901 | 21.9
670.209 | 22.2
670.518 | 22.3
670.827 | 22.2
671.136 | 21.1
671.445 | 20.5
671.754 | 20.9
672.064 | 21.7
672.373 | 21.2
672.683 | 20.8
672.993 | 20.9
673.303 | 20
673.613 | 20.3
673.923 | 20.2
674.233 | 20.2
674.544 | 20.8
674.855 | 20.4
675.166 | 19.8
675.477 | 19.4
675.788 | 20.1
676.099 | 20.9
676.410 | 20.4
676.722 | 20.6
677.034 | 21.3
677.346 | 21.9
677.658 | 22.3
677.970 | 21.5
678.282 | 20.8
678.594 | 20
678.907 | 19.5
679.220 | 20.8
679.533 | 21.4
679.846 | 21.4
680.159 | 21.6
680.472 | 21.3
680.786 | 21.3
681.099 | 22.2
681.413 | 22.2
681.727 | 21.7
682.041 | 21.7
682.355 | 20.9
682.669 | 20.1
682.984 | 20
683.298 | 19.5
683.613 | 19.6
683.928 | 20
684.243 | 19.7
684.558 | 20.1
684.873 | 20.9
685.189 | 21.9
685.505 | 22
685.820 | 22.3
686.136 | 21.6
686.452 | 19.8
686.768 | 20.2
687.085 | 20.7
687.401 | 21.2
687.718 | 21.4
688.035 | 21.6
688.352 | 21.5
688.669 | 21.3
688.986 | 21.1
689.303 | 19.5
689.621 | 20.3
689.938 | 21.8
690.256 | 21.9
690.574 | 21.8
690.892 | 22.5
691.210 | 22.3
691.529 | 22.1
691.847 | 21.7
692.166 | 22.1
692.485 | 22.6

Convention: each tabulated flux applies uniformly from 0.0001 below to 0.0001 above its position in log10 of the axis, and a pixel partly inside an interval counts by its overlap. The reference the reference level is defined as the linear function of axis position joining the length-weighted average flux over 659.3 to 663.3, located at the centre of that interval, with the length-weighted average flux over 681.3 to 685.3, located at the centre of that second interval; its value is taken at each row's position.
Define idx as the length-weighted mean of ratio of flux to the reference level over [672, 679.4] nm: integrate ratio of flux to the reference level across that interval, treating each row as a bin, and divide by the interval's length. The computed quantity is 1.005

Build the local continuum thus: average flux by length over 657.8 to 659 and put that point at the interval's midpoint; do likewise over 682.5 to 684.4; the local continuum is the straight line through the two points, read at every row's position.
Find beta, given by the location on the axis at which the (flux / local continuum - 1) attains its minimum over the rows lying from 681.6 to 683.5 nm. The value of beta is 683.298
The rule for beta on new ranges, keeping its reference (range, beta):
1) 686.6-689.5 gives 689.303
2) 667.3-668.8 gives 667.745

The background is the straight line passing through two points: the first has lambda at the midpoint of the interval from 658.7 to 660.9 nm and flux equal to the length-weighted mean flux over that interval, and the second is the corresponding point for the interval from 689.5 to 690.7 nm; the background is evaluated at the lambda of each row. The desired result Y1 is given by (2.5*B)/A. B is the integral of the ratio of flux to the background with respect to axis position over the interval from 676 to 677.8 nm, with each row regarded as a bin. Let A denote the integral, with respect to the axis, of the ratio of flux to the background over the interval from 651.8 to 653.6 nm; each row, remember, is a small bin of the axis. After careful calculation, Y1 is 2.70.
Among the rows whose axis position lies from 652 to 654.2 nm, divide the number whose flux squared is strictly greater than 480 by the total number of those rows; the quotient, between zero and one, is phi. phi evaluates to 0.0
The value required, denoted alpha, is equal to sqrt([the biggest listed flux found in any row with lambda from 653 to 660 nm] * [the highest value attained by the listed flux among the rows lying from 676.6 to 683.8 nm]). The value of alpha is 22.9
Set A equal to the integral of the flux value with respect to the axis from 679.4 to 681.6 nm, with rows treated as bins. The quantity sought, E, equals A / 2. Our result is 23.8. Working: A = 47.6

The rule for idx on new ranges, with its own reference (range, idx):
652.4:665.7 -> 1.030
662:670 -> 1.052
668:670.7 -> 1.074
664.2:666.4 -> 1.006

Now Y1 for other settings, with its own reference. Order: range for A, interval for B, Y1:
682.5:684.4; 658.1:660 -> 2.67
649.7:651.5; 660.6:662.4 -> 2.17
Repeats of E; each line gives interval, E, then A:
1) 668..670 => 22.0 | 43.9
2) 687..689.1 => 22.3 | 44.7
